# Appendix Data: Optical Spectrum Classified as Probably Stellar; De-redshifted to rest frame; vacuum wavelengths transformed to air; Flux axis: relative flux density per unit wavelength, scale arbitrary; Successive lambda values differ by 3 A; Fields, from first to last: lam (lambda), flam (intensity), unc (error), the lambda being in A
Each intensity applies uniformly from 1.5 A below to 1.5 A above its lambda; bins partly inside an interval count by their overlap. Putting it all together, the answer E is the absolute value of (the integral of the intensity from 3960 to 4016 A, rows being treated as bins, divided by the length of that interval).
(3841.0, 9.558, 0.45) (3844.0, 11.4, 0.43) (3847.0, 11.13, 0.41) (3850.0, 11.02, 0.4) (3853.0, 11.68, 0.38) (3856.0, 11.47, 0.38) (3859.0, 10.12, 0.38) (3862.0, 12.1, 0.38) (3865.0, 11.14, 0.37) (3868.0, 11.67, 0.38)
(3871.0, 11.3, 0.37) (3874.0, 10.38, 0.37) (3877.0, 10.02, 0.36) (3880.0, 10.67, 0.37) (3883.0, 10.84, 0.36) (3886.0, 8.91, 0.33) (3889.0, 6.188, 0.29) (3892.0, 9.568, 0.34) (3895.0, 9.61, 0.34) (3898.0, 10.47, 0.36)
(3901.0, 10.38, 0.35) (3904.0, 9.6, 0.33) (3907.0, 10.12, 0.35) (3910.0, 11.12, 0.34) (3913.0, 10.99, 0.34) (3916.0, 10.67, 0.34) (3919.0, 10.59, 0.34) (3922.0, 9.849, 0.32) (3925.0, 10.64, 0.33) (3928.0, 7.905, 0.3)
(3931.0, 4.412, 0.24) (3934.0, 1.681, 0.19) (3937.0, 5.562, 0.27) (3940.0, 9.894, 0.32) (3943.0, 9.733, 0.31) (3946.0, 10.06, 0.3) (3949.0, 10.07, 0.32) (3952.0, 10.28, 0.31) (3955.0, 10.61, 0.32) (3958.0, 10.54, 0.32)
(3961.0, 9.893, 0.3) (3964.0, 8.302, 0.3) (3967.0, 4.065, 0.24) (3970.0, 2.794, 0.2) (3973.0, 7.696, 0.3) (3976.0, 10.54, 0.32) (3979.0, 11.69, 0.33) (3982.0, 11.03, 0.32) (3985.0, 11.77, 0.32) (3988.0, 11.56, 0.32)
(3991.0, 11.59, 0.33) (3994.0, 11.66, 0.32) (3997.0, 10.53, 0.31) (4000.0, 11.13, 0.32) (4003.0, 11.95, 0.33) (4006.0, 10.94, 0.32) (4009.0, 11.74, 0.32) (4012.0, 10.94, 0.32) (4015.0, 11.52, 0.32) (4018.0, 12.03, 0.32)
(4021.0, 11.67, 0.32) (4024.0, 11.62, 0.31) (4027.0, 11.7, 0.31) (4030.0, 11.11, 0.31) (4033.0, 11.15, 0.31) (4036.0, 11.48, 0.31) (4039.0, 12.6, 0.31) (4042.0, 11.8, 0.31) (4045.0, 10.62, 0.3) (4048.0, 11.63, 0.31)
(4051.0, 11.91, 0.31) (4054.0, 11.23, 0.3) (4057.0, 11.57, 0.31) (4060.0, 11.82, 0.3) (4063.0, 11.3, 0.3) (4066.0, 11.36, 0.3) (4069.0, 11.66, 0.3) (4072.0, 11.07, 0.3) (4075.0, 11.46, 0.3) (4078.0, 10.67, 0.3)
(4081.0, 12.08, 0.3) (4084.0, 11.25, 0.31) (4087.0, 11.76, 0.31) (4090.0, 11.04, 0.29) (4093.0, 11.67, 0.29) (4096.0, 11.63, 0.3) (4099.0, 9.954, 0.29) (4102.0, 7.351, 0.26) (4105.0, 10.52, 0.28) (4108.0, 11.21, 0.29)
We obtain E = 10.1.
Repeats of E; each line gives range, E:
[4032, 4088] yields 11.5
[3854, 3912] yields 10.3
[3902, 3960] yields 9.2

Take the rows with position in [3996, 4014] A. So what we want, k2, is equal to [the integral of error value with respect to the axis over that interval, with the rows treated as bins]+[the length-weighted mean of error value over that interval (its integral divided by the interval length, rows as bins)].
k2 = 6.1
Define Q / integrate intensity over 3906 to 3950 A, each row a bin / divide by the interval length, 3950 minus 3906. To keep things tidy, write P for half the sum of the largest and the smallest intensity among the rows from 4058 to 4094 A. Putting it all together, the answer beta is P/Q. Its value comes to 1.28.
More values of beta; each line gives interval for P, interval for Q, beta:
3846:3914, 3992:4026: 0.80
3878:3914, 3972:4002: 0.79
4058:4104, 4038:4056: 0.84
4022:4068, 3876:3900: 1.22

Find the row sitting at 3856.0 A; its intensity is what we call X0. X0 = 11.47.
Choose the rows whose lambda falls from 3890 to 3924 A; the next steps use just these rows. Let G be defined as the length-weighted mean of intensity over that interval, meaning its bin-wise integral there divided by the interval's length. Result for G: 10.2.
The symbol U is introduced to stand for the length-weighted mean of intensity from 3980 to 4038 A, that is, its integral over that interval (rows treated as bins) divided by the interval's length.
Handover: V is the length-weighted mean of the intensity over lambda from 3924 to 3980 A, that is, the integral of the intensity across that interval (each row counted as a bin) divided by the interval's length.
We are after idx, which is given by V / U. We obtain 0.71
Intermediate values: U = 11.4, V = 8.2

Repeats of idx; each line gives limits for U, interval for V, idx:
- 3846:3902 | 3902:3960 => 0.88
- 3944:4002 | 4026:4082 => 1.17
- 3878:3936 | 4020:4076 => 1.26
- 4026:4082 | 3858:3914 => 0.89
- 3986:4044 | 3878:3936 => 0.79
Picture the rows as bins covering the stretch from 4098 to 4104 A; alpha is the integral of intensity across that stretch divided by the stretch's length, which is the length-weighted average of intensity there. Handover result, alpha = 8.7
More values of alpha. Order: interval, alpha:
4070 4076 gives 11.3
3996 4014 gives 11.2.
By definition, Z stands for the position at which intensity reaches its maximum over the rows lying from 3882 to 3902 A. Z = 3883.0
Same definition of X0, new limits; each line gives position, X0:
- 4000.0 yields 11.13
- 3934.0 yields 1.681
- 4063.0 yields 11.3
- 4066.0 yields 11.36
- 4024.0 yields 11.62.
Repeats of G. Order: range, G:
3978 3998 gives 11.4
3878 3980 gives 9.0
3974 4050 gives 11.4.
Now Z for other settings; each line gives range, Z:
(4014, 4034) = 4018.0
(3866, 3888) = 3868.0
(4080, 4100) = 4081.0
